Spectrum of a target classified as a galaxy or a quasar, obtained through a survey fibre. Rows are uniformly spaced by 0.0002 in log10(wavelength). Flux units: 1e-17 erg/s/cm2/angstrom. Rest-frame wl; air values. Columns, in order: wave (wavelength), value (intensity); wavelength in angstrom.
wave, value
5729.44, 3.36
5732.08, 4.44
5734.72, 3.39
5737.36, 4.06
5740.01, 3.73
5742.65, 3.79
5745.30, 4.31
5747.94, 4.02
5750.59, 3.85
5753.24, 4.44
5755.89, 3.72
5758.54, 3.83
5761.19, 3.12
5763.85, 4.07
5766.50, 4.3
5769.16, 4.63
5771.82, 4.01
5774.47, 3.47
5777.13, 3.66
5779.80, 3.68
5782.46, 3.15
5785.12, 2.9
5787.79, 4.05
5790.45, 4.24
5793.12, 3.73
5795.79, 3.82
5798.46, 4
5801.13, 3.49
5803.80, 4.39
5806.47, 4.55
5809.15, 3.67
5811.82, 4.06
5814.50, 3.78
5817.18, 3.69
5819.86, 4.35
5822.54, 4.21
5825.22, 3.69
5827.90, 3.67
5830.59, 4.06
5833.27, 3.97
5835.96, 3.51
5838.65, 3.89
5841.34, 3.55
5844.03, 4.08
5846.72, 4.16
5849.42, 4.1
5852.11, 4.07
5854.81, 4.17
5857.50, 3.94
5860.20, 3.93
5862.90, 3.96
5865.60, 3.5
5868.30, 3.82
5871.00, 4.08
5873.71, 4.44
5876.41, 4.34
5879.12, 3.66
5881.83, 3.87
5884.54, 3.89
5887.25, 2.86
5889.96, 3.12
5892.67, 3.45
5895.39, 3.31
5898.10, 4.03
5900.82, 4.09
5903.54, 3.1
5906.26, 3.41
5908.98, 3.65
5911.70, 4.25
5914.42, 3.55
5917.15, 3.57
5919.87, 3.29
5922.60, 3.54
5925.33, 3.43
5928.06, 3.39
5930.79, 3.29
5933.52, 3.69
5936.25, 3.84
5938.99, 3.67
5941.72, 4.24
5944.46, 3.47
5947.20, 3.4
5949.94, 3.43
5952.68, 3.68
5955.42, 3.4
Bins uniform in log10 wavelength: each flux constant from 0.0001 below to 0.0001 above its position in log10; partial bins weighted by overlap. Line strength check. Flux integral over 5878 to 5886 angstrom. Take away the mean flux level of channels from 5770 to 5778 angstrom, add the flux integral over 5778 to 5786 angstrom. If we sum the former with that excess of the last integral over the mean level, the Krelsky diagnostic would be 53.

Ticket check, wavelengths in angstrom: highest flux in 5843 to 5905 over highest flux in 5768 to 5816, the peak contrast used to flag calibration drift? 0.96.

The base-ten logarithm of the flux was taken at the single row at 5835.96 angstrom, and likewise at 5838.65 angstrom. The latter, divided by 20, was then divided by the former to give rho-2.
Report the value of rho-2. 0.054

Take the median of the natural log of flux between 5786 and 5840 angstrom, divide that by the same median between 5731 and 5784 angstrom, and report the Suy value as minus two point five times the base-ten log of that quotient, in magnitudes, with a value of -0.018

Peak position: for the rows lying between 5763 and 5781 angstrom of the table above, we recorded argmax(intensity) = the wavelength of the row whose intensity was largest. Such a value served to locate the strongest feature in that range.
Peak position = 5769.16 angstrom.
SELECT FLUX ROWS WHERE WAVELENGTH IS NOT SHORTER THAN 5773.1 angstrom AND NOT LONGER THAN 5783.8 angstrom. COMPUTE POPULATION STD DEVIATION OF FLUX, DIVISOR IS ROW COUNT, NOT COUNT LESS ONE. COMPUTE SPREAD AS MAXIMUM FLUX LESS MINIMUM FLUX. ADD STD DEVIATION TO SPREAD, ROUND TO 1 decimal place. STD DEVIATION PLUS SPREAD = 0.7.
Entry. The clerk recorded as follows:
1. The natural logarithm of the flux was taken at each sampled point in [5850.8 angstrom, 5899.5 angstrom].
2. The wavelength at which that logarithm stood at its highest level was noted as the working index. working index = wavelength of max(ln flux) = 5873.71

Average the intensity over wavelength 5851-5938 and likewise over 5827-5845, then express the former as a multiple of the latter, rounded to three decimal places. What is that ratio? 0.970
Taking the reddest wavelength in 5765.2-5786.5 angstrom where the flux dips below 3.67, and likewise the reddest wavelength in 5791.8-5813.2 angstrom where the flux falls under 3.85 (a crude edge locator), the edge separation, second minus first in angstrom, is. 24.0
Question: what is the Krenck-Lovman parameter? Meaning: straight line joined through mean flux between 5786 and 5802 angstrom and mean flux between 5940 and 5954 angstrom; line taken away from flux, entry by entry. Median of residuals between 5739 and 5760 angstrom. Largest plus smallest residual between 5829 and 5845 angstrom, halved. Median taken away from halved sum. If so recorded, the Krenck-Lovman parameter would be 0.1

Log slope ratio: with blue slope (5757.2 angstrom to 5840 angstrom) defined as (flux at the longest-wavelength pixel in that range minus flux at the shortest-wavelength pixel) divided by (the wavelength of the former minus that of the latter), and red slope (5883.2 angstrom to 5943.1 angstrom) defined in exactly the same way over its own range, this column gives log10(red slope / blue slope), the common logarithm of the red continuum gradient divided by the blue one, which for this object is 0.9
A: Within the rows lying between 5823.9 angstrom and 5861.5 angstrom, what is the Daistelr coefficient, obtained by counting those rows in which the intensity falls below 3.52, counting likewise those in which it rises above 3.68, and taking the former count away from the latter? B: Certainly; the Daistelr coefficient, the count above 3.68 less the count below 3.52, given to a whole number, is 10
